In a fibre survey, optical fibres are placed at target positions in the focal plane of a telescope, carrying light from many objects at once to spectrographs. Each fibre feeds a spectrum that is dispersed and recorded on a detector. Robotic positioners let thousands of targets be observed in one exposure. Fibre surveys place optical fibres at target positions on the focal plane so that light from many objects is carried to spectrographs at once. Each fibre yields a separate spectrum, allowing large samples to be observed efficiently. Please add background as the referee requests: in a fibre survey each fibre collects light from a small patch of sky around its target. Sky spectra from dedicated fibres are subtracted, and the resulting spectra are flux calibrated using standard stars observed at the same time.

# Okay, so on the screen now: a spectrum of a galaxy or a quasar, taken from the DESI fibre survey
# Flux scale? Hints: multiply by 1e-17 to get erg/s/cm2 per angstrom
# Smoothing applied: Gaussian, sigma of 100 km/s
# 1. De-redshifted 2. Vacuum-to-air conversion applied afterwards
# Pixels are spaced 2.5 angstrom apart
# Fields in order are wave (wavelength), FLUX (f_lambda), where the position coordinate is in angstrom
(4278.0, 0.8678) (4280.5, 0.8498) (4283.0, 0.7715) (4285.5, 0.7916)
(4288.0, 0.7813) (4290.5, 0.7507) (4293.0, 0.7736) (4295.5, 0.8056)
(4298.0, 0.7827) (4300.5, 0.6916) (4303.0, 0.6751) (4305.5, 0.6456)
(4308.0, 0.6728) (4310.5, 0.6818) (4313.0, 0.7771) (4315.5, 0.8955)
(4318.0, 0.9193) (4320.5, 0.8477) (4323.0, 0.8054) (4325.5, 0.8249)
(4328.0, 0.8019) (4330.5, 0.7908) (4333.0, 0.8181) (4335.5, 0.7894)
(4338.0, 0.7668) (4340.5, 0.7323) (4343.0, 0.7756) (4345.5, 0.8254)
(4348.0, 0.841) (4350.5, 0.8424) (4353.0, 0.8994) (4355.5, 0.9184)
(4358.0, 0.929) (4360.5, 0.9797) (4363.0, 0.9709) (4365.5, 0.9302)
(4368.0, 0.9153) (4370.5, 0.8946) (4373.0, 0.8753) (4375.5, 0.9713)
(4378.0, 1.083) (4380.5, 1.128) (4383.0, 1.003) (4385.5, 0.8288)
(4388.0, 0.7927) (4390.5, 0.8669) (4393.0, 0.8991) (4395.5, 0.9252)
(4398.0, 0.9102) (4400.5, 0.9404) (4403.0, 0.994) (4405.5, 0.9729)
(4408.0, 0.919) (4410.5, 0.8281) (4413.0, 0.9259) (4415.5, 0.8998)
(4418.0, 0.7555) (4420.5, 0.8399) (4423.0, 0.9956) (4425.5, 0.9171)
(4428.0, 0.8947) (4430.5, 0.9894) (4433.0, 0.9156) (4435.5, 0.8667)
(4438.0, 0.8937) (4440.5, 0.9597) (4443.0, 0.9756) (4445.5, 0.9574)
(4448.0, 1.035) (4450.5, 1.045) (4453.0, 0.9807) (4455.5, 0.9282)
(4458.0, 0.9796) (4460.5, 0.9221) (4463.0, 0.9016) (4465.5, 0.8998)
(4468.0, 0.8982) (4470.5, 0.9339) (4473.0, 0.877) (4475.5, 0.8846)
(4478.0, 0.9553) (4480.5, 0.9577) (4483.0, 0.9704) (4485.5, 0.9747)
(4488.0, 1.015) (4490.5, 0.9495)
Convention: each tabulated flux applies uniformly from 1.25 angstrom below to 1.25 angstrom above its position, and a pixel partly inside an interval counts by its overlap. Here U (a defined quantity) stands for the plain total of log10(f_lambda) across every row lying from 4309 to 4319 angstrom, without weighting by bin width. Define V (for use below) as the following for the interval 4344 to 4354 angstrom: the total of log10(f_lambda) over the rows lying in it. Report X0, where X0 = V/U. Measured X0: 0.8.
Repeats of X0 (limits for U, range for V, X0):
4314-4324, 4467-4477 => 0.7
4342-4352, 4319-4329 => 1.0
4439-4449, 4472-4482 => 4.6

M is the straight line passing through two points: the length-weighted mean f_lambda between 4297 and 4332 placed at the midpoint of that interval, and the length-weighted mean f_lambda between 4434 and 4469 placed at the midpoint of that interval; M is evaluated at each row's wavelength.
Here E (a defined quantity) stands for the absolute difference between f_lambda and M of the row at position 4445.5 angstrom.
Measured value 0.019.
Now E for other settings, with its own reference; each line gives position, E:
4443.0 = 0.040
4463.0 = 0.059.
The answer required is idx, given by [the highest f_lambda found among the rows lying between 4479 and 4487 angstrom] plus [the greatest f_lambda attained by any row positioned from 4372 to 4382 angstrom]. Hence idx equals 2.10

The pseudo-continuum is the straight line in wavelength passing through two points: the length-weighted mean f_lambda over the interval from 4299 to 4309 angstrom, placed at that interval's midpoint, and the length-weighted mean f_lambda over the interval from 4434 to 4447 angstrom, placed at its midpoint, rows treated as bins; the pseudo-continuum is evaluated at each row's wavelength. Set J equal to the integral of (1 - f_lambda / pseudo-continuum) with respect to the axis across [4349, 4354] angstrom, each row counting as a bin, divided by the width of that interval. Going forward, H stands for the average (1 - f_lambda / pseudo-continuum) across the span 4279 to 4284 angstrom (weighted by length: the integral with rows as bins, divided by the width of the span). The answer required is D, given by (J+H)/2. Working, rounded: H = -0.29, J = -0.14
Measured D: -0.214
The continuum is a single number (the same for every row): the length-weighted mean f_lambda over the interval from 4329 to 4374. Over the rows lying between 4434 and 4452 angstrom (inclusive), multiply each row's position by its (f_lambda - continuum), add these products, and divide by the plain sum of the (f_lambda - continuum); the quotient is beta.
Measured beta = 4445.9 angstrom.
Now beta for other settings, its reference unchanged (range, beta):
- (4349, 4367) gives 4360.6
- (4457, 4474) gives 4463.7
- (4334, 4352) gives 4340.8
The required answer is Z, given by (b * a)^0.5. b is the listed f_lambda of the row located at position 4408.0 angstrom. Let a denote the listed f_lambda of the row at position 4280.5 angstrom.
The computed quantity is 0.88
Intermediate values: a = 0.8498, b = 0.919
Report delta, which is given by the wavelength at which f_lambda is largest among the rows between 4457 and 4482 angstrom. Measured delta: 4458.0 angstrom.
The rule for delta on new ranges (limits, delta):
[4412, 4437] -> 4423.0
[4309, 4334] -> 4318.0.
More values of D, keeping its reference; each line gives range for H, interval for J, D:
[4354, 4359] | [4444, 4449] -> -0.122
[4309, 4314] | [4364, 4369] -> -0.110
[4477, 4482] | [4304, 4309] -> 0.039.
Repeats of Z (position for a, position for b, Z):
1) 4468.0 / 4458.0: 0.94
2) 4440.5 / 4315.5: 0.93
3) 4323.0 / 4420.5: 0.82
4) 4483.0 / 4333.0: 0.89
